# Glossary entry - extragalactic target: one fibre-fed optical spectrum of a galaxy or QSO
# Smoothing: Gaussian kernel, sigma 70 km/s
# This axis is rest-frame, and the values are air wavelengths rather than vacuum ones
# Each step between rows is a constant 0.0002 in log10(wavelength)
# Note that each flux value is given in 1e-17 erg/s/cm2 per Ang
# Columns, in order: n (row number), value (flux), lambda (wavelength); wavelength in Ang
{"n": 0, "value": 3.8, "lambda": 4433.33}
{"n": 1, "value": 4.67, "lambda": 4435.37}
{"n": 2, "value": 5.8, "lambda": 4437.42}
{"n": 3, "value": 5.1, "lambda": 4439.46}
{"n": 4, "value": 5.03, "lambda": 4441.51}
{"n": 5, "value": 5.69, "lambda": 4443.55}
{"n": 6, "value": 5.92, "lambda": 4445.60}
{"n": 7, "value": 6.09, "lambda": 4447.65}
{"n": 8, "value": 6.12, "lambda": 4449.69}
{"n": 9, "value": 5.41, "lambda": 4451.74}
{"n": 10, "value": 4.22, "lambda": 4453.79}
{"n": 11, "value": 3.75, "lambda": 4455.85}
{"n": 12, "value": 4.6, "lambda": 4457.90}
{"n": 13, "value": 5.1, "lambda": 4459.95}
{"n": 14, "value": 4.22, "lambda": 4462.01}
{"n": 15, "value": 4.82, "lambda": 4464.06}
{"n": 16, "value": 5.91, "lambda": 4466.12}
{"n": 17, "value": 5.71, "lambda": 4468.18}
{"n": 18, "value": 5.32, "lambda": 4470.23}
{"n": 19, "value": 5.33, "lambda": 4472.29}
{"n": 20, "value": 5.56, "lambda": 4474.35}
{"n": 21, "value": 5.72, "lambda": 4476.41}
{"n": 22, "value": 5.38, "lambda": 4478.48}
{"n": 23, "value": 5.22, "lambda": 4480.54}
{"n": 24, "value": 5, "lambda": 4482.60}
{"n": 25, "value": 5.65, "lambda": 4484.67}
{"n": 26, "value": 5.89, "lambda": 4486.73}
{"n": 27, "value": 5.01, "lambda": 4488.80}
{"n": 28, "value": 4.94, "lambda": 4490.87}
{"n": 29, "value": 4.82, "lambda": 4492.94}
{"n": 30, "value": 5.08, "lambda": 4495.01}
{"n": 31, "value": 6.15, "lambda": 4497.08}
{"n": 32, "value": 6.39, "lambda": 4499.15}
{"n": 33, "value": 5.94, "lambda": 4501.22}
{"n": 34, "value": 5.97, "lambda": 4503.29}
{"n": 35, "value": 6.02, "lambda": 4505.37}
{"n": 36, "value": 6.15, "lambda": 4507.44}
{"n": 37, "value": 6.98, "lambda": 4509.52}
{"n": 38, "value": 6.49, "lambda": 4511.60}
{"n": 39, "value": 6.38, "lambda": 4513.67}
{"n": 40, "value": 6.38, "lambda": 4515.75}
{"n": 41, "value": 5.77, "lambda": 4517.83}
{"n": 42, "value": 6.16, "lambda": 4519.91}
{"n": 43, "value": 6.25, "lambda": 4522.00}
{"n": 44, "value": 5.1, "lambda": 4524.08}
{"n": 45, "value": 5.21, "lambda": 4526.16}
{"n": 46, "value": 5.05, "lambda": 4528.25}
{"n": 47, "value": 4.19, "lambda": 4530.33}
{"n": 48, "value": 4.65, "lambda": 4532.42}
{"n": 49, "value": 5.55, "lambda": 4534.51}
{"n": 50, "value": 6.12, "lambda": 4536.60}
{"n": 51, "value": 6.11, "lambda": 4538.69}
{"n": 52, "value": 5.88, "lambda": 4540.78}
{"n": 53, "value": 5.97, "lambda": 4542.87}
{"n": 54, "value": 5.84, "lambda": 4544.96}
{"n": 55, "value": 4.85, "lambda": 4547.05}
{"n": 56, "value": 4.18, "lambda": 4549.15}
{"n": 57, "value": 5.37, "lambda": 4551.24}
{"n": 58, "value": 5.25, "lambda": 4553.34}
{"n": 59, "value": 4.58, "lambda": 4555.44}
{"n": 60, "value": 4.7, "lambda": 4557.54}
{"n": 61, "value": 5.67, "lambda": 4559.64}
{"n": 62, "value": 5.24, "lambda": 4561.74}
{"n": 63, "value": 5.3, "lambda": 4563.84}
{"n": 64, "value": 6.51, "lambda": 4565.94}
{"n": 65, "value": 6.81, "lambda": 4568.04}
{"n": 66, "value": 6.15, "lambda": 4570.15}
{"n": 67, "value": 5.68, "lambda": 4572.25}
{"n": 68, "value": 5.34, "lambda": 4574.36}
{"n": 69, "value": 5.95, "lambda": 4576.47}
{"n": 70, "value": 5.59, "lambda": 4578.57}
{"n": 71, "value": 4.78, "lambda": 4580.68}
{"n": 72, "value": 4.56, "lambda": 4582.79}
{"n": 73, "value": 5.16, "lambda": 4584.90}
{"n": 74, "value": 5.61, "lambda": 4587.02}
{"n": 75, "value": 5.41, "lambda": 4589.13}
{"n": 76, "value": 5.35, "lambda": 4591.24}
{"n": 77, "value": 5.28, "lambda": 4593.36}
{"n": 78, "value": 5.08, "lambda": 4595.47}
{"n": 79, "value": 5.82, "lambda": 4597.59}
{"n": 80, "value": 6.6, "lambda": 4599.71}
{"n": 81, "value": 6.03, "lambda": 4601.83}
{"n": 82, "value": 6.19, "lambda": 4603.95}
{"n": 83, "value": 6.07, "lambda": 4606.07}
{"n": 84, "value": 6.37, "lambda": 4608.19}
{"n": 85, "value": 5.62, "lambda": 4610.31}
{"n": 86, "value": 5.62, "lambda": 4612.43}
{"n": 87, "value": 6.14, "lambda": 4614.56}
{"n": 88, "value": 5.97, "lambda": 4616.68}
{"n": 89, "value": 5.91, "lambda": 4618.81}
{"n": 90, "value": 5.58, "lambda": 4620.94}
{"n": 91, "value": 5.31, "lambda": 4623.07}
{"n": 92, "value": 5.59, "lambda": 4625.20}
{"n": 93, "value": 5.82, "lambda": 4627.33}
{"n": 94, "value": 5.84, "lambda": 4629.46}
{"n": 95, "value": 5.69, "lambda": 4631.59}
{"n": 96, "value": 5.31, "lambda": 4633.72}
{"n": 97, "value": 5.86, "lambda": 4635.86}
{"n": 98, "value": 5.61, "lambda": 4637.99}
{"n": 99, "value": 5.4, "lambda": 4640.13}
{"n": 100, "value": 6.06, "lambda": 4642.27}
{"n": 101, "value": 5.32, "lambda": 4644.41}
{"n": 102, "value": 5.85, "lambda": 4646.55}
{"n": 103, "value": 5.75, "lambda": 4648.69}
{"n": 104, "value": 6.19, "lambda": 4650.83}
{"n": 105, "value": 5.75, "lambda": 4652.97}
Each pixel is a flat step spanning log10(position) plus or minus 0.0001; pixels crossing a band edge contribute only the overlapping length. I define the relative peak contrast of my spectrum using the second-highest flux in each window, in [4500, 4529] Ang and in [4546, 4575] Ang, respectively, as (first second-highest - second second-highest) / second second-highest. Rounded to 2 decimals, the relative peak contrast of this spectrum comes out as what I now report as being 0.00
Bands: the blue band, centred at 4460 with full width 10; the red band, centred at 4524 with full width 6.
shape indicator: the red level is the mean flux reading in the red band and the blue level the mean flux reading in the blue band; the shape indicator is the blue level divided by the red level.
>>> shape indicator 0.815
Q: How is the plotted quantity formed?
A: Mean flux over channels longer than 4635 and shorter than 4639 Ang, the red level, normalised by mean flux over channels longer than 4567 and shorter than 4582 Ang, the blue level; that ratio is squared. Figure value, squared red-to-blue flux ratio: 1.0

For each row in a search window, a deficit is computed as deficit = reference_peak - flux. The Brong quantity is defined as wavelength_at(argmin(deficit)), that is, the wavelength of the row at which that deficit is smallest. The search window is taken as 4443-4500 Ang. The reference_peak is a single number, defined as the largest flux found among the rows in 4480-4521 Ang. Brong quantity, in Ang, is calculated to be 4499.15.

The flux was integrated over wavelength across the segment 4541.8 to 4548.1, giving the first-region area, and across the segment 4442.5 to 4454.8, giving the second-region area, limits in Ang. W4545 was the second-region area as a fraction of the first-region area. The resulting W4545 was 2.0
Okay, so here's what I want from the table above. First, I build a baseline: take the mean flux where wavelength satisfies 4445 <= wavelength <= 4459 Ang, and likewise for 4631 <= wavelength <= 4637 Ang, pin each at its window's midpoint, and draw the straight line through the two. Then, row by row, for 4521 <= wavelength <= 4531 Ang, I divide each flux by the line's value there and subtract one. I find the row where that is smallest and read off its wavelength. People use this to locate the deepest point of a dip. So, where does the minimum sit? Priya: 4530.33 Ang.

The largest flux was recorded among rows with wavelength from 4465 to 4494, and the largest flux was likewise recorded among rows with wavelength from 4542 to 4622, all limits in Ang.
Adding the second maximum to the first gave 12.7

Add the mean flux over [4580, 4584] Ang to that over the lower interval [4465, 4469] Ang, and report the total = 10.5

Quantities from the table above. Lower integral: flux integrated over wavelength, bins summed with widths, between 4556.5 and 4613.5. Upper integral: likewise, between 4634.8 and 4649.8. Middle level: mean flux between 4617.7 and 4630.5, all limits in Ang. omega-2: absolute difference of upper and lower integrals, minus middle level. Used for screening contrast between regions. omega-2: 231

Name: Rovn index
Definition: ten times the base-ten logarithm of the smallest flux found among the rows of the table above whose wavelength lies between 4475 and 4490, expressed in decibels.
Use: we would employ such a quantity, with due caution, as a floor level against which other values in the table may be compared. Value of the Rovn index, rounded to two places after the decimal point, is 6.99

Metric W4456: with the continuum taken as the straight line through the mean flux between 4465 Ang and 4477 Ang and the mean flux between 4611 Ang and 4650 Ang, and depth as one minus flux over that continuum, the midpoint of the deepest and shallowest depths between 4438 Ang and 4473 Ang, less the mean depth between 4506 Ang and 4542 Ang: 0.144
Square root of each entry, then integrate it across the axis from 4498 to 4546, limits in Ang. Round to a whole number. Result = 116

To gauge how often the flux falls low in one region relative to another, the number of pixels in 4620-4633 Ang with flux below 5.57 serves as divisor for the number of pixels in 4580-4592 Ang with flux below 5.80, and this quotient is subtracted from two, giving -4.0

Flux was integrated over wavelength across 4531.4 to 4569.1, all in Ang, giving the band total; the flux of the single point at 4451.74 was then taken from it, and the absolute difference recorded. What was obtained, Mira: 201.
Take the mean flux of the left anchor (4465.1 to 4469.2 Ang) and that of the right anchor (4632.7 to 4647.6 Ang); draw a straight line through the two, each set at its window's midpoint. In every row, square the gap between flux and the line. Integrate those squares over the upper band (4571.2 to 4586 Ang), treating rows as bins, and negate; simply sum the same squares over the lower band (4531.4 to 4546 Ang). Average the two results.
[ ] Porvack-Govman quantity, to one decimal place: -1.9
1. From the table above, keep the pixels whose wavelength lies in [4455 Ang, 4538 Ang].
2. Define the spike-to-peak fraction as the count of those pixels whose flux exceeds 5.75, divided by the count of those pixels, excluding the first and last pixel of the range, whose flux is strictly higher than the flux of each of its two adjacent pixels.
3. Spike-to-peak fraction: 2.0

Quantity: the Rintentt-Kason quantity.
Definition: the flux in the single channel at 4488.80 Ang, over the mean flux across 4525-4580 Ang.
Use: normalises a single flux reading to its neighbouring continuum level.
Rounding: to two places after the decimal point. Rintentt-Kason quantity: 0.92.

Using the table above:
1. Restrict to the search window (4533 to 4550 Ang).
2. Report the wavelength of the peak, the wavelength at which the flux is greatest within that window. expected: 4536.60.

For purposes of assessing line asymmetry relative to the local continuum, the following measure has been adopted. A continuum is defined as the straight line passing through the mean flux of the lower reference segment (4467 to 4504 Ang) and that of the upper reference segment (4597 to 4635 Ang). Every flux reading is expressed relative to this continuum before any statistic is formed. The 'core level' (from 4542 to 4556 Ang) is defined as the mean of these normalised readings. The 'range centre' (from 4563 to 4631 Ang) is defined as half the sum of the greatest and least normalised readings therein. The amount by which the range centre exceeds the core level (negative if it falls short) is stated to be 0.08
